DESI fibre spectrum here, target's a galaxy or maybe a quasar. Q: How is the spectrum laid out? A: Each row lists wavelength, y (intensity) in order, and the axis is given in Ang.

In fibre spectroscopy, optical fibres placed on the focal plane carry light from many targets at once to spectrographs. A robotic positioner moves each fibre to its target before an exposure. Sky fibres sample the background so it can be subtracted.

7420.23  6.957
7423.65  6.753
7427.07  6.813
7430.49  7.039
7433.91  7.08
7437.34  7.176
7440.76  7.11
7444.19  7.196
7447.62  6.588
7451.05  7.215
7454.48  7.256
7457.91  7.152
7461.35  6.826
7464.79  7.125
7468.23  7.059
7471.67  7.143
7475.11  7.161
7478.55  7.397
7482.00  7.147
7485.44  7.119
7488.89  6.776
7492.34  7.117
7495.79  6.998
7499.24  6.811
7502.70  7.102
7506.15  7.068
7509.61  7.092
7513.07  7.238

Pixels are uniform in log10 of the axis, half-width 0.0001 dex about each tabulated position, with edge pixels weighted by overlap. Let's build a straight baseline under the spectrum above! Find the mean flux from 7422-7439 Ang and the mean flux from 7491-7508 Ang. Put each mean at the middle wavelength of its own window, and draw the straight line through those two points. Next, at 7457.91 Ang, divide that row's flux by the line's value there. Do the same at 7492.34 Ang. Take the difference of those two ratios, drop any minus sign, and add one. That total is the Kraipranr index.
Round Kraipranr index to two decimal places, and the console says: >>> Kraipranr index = 1.01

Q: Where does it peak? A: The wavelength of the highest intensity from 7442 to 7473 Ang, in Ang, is 7454.48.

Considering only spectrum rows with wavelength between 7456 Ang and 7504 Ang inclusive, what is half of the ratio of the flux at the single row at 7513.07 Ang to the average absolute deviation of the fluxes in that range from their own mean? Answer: 29.3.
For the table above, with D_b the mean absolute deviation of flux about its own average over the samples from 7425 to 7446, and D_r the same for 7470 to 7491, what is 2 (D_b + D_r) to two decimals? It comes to 0.43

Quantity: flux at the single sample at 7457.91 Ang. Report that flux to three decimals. 7.152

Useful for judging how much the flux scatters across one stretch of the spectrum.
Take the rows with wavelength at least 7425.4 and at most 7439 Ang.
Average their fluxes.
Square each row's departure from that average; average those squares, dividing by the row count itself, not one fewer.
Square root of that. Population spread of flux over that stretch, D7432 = 0.133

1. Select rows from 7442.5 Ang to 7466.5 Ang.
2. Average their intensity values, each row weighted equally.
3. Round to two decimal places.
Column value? 7.05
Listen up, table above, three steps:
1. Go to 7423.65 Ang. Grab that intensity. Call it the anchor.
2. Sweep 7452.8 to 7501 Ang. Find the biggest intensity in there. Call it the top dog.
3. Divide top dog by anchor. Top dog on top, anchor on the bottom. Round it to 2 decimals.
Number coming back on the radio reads 1.10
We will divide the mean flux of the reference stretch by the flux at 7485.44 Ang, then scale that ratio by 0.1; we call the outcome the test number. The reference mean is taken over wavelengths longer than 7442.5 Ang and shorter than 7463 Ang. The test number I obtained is 0.099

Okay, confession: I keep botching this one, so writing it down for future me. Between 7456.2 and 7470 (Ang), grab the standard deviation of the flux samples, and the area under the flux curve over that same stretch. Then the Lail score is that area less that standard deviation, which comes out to 97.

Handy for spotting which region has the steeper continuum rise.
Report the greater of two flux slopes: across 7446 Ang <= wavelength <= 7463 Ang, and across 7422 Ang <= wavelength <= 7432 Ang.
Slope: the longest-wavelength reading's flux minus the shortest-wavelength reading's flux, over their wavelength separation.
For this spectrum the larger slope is 0.042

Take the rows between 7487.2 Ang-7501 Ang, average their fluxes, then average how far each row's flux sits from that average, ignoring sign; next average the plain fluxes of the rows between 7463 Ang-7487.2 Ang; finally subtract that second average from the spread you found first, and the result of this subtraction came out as -7.03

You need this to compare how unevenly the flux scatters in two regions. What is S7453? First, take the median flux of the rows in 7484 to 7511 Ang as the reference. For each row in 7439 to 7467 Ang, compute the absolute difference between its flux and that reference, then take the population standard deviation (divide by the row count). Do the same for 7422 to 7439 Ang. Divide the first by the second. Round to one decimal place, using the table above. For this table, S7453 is 1.1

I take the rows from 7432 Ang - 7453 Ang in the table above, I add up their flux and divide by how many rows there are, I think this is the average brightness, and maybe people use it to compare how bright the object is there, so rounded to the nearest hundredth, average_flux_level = 7.06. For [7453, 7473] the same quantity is 7.09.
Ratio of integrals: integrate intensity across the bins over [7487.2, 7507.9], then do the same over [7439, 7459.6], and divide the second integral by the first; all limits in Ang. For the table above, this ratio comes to 1.01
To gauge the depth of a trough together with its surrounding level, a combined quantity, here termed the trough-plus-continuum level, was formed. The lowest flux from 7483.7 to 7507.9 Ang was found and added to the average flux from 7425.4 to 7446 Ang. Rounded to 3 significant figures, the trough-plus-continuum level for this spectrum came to 13.8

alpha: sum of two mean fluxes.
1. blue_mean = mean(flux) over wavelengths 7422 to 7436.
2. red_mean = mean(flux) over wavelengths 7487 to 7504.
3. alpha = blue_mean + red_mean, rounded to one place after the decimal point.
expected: 13.9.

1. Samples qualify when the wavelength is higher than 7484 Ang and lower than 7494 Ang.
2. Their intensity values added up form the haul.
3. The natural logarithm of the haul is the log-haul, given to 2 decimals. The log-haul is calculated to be 3.05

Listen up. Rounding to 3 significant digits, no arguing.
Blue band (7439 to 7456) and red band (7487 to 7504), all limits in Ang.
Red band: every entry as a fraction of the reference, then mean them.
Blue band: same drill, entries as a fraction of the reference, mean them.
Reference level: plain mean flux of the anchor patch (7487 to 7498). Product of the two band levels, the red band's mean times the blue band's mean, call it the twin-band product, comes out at 1.02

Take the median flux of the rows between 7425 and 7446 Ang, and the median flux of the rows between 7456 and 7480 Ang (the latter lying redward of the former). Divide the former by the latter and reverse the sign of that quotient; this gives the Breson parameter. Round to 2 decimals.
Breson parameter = -0.99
